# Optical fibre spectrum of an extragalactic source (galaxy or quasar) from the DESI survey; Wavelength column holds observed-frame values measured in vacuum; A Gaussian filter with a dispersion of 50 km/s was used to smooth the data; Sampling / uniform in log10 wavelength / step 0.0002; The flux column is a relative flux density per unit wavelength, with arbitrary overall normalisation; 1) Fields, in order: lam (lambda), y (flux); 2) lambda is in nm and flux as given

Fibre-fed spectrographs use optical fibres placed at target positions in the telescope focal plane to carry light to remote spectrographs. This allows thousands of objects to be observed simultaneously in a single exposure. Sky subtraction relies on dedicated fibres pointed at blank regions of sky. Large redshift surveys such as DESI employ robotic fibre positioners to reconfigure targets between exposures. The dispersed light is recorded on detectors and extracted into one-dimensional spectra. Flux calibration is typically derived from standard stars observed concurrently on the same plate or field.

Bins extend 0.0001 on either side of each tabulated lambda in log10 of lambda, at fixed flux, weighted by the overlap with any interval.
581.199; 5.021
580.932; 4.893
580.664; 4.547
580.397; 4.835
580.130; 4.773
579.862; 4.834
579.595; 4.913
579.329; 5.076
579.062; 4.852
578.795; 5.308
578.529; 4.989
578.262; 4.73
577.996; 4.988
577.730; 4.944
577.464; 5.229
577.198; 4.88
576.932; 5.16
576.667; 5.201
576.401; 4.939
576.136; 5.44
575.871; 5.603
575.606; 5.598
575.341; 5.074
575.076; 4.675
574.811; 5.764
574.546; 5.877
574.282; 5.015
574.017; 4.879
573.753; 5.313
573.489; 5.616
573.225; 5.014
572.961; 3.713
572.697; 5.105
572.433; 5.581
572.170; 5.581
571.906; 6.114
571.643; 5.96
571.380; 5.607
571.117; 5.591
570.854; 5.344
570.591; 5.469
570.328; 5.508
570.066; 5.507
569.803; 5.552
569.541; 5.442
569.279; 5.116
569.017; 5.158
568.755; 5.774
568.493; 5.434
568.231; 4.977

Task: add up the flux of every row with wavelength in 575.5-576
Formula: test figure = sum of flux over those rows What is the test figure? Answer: 11.2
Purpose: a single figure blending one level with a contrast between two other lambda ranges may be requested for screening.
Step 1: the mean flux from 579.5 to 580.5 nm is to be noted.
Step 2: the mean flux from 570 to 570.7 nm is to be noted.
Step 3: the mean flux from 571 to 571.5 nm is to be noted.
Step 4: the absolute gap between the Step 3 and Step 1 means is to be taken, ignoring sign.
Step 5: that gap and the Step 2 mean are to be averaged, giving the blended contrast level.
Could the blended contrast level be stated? 3.13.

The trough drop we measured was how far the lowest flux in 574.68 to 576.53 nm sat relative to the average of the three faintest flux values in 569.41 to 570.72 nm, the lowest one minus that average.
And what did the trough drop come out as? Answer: -0.8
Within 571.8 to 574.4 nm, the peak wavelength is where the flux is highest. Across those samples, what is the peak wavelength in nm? 571.906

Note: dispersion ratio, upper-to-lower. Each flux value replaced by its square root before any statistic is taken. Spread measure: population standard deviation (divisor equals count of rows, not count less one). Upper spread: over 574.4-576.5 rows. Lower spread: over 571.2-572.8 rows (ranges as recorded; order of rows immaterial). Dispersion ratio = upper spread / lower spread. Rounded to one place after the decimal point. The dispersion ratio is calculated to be 1.3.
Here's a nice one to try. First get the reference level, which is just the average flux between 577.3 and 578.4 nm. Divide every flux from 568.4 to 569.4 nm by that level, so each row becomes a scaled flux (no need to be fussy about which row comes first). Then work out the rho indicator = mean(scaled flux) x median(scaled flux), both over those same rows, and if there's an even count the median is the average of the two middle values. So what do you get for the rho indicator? 1.15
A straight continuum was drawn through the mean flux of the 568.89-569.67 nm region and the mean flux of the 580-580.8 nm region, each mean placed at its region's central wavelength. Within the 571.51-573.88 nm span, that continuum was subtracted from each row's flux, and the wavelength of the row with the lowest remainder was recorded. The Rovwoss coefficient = 572.961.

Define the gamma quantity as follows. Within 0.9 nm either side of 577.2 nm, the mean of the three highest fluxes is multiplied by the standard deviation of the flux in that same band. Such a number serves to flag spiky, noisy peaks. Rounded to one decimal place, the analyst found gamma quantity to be 0.7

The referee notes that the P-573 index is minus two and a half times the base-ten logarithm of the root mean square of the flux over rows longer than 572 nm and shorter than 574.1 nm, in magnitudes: -1.78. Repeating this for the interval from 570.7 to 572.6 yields -1.89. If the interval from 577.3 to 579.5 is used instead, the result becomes -1.75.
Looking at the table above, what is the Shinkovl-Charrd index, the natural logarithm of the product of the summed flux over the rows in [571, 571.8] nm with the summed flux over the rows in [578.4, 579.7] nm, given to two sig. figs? 6.1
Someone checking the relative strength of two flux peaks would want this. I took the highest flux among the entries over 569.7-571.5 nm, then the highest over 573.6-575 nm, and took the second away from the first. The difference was -0.27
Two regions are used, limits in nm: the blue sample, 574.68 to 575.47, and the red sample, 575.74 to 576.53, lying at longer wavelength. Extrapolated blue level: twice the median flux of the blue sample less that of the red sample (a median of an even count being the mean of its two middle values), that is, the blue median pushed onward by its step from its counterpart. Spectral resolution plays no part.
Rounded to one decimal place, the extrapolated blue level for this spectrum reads 4.7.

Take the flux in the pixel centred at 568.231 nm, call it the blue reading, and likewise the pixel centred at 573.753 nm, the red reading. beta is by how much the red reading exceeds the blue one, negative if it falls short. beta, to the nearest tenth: 0.3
